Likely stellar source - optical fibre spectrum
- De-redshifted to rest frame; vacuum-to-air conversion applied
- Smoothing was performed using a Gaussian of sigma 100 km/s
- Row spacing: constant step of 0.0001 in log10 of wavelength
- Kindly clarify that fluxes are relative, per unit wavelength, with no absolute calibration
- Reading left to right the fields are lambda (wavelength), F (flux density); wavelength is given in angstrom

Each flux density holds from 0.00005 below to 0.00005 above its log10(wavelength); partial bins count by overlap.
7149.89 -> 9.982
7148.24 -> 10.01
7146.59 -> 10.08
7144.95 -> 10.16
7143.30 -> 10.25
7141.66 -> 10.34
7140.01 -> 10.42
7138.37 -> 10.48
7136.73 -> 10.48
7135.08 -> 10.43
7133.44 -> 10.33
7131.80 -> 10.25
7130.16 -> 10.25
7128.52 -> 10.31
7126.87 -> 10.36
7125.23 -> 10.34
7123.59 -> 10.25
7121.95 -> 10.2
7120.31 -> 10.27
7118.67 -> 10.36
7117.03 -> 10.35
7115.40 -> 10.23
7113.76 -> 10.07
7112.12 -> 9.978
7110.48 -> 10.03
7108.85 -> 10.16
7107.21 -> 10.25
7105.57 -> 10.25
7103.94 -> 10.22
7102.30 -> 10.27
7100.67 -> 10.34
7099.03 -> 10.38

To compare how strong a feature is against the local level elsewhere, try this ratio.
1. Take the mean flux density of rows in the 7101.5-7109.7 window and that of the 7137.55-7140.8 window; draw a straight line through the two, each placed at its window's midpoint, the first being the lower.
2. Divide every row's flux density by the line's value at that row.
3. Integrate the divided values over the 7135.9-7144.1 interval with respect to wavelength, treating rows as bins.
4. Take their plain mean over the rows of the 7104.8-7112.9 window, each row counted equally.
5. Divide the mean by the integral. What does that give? 0.121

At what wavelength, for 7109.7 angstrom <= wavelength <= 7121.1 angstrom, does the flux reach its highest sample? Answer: 7118.67 angstrom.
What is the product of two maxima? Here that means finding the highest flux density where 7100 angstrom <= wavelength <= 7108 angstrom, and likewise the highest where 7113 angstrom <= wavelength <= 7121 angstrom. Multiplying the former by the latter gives 107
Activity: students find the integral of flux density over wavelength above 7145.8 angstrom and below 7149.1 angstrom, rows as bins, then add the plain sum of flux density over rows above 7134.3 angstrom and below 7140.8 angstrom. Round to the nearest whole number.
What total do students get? 75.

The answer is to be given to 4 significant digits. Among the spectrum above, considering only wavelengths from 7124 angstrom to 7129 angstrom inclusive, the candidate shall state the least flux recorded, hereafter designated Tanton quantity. 10.31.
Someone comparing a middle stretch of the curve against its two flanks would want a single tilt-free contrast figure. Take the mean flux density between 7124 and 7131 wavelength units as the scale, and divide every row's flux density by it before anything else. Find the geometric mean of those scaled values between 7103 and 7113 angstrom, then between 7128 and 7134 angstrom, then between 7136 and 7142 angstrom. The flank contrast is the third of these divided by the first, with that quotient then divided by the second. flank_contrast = 1.03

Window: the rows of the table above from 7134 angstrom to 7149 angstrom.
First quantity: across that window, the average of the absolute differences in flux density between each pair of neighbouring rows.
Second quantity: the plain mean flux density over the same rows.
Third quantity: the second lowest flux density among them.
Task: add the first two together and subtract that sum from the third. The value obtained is -0.28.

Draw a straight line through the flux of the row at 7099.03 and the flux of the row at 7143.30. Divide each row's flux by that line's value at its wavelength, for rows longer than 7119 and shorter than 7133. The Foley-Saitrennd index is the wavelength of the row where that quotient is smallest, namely 7121.95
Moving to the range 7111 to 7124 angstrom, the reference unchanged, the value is 7112.12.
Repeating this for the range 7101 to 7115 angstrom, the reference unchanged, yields 7112.12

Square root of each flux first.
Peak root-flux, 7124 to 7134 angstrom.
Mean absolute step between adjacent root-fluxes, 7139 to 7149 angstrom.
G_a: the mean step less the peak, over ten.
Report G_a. -0.3206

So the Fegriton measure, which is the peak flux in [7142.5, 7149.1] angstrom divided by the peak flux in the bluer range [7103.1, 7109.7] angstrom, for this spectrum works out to 1.00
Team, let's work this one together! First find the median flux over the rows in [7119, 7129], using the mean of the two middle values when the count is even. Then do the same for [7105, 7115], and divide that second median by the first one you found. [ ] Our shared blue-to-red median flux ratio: 0.983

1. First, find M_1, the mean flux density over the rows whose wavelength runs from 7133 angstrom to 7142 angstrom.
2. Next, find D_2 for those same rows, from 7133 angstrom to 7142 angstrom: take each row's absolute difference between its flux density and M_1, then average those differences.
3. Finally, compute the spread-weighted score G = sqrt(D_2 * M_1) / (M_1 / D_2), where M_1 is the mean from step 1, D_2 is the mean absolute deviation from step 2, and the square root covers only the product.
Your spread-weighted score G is 0.0037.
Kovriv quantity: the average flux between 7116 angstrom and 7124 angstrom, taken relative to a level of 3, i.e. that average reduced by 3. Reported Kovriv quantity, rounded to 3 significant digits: 7.29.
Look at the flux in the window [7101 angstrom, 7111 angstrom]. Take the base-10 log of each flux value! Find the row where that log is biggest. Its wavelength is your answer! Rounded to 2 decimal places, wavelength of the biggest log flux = 7102.30 angstrom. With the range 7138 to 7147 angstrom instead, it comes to 7138.37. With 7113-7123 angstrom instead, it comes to 7118.67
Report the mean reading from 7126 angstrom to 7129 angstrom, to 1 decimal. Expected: 10.3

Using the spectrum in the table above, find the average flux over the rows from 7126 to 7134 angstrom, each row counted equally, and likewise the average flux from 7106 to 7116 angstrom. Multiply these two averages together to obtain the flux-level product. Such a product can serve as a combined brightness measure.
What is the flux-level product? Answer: 104.2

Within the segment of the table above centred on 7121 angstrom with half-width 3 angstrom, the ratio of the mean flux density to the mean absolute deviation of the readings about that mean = 228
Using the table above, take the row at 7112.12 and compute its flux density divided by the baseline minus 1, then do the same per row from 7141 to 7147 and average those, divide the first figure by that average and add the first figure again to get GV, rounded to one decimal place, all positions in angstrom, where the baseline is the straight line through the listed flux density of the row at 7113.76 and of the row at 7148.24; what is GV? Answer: -0.5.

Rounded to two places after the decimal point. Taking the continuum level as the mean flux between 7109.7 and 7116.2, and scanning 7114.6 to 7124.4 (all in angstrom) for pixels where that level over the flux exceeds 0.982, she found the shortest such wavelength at 7115.40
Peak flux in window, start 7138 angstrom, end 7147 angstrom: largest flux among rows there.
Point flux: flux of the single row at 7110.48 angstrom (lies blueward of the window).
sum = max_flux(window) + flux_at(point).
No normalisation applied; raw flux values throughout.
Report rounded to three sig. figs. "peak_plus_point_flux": 20.5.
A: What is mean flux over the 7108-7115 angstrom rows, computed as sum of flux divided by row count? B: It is 10.1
